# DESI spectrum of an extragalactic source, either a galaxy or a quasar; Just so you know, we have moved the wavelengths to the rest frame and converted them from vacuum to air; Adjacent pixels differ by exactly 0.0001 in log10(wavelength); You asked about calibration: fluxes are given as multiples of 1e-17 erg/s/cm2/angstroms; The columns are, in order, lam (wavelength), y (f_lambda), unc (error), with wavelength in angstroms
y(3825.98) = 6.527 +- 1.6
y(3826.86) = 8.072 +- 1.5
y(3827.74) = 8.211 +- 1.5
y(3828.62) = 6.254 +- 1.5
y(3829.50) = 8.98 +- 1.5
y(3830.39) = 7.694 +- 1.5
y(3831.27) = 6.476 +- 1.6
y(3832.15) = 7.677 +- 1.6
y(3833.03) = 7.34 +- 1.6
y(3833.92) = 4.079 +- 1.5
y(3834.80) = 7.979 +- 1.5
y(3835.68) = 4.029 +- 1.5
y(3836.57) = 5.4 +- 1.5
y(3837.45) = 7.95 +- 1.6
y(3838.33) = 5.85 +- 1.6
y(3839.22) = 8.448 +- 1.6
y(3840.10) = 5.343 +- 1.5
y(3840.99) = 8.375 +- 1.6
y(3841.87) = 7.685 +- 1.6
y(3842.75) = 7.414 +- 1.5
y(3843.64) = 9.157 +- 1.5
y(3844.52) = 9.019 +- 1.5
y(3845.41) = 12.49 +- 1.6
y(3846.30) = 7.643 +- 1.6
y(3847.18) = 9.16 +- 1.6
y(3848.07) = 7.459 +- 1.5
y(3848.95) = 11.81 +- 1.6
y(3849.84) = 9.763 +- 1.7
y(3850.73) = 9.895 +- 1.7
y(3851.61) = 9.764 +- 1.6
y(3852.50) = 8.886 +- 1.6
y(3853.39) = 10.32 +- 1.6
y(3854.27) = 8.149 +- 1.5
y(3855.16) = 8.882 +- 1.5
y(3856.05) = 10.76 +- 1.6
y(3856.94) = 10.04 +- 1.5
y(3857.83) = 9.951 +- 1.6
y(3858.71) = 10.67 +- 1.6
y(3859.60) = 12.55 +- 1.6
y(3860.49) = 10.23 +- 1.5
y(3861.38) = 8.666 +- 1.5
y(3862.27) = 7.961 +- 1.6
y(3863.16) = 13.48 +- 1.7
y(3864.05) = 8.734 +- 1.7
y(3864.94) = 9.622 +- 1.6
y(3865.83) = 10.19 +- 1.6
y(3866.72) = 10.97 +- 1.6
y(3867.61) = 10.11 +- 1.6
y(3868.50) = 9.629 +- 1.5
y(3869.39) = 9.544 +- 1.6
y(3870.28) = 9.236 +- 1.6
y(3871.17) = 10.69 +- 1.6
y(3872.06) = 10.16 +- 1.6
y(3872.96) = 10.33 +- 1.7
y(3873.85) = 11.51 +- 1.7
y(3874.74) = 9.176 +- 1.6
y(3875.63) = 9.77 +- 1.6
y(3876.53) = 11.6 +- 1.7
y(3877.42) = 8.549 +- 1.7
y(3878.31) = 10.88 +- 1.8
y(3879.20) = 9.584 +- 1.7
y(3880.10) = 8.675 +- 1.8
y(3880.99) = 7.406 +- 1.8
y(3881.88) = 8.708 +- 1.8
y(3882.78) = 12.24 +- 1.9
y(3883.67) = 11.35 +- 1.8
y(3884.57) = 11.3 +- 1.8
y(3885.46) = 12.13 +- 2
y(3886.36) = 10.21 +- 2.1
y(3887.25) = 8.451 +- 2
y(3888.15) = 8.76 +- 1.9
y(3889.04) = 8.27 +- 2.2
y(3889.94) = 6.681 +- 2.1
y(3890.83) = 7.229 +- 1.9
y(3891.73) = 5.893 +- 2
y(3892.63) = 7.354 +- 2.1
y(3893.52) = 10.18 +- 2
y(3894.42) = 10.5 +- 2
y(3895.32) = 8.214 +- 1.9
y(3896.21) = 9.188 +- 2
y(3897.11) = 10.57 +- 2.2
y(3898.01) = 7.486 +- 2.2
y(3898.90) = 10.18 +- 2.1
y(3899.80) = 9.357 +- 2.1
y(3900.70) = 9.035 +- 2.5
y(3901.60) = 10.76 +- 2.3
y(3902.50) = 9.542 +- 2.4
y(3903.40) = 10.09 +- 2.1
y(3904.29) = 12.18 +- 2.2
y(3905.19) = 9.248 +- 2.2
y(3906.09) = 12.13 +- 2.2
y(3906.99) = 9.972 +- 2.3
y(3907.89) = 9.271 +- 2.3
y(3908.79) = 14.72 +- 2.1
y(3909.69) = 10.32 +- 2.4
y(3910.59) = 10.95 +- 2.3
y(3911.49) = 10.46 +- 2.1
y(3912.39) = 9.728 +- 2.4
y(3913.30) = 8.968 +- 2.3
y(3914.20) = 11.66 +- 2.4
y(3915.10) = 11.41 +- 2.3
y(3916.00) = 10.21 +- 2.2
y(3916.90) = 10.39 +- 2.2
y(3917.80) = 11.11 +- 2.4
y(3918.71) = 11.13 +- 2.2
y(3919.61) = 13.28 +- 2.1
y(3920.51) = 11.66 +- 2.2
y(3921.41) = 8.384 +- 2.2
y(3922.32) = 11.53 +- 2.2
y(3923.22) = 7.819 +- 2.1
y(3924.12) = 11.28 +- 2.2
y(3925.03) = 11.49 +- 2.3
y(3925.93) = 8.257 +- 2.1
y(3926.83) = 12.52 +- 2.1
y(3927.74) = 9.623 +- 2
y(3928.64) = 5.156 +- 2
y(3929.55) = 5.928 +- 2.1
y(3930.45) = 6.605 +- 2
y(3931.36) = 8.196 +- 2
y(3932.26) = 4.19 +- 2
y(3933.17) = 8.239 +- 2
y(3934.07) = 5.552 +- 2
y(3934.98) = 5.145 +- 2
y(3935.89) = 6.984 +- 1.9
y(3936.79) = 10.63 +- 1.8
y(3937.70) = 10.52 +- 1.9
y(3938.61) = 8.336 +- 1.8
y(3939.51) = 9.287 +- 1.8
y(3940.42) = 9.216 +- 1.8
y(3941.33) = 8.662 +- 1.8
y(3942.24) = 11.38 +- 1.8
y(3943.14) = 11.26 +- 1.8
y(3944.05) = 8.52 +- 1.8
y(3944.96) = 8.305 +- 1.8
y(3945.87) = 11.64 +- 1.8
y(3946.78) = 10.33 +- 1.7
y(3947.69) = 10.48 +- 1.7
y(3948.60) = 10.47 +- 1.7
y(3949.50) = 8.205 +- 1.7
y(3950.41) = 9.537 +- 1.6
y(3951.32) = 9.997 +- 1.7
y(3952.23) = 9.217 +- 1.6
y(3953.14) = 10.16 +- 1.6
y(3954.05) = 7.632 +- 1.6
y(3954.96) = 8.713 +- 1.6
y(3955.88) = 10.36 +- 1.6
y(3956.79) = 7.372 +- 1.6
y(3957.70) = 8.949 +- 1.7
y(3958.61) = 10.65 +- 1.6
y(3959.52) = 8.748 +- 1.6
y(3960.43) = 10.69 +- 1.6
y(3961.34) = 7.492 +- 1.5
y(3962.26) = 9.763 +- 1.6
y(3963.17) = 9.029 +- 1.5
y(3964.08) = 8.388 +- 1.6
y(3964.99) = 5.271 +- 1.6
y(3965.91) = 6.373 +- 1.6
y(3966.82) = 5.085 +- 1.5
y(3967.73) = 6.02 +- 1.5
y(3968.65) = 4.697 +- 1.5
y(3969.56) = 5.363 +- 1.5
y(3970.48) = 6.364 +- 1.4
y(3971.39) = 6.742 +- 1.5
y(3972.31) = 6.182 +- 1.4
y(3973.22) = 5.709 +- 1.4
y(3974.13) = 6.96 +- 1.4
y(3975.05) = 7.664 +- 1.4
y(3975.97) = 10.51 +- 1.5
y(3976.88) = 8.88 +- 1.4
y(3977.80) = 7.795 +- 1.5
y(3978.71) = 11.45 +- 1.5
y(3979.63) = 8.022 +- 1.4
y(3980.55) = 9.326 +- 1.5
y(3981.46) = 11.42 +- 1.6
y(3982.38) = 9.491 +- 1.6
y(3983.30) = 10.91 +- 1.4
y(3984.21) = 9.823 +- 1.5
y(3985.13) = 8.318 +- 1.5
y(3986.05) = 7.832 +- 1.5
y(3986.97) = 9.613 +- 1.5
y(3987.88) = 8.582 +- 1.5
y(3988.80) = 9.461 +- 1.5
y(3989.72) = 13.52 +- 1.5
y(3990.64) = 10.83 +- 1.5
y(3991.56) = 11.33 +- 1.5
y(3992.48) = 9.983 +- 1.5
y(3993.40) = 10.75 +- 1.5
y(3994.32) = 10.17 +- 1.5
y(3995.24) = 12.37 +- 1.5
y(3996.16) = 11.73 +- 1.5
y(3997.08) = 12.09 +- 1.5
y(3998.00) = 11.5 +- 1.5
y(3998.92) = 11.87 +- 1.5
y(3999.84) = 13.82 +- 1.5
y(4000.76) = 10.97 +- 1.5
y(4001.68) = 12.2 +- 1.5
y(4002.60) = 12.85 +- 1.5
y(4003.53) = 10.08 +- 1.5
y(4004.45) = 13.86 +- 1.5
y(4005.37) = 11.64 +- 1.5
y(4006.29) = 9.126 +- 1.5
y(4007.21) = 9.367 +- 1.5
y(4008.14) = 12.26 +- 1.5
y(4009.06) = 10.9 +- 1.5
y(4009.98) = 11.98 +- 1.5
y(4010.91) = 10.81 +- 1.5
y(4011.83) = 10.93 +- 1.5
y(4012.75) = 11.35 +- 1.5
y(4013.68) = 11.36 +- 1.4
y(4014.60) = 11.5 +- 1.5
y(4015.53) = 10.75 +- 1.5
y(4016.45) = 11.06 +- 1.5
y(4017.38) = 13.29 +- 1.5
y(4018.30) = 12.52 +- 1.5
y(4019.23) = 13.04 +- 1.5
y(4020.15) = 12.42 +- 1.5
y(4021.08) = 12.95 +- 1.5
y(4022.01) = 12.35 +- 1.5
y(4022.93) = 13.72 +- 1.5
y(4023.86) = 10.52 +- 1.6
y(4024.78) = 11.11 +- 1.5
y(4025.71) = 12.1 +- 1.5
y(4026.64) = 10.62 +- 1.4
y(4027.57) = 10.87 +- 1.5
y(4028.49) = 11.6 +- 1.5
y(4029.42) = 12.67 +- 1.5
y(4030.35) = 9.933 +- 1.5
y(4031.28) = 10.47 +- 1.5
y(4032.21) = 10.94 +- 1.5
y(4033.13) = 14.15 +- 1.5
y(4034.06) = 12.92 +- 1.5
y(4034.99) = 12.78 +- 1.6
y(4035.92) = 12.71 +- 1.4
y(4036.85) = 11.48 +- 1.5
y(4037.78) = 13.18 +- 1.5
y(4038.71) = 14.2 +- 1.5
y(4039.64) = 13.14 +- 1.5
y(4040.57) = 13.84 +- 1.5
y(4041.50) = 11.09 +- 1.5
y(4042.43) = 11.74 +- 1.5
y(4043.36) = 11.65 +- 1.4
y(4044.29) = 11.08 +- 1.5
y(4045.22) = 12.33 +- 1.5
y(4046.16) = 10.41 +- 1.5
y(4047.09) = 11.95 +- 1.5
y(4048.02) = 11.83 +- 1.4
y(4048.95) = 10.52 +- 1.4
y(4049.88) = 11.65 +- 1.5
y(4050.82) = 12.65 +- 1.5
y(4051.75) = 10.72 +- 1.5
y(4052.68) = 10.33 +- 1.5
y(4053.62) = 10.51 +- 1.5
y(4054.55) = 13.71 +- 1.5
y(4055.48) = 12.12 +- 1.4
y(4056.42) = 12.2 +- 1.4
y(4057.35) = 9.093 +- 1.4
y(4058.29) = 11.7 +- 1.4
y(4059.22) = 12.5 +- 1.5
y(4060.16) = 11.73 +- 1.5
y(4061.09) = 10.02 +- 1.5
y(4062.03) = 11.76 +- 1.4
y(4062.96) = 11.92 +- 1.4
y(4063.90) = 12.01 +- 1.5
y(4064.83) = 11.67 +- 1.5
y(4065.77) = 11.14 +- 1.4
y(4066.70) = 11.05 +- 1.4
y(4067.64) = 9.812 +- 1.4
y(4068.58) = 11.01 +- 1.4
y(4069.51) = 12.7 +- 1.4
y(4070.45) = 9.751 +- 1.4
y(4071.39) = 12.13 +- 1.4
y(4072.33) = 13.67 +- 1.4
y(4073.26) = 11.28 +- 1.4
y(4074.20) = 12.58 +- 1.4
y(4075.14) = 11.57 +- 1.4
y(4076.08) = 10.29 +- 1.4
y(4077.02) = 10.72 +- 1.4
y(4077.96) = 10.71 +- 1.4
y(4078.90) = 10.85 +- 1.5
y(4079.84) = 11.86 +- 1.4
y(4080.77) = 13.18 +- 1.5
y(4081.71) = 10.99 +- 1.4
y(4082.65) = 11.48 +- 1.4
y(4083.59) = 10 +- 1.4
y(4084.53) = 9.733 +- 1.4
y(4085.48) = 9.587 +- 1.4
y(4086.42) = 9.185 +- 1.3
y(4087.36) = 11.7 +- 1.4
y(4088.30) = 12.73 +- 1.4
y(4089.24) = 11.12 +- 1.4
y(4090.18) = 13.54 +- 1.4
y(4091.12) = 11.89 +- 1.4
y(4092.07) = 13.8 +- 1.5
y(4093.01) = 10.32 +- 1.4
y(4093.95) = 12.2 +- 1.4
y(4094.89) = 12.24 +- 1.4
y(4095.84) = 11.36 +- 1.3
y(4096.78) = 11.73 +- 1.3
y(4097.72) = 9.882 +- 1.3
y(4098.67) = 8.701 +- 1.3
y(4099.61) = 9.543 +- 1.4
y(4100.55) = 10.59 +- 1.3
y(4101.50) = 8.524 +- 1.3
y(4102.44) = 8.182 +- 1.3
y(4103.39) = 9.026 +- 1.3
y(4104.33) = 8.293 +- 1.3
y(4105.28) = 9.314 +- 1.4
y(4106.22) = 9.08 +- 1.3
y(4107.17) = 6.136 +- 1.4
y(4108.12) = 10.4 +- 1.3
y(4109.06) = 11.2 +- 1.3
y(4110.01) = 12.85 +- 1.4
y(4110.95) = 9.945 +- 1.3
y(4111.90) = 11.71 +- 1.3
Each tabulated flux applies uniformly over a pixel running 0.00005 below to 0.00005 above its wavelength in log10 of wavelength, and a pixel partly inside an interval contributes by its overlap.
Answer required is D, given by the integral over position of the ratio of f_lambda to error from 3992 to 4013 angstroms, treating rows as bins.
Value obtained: 160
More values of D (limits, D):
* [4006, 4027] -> 163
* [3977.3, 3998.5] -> 145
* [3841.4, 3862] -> 125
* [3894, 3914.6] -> 95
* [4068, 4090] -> 177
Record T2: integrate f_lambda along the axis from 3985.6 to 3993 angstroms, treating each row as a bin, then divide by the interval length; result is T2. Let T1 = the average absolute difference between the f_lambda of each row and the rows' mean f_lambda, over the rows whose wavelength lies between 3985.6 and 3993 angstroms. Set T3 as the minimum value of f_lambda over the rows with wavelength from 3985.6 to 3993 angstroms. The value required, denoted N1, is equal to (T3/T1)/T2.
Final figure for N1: 0.59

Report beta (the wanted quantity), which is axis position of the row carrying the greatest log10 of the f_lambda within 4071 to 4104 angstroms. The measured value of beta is 4092.07 angstroms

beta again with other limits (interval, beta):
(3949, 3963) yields 3960.43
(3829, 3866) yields 3863.16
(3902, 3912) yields 3908.79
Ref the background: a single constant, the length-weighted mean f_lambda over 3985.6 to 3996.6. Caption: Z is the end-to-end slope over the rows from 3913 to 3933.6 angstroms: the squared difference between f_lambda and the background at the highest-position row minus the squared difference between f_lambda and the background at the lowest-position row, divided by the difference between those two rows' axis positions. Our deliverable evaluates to 0.14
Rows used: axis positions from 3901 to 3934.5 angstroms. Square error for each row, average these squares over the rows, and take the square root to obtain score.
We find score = 2.2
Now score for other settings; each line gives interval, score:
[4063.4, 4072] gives 1.4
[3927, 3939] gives 2.0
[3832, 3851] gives 1.6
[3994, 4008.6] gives 1.5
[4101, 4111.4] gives 1.3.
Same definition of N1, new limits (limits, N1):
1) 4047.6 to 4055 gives 0.93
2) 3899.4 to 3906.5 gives 0.84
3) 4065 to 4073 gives 0.80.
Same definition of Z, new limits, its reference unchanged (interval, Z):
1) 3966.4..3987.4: -1.42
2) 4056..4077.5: -0.14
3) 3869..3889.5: 0.21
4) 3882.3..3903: -0.10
